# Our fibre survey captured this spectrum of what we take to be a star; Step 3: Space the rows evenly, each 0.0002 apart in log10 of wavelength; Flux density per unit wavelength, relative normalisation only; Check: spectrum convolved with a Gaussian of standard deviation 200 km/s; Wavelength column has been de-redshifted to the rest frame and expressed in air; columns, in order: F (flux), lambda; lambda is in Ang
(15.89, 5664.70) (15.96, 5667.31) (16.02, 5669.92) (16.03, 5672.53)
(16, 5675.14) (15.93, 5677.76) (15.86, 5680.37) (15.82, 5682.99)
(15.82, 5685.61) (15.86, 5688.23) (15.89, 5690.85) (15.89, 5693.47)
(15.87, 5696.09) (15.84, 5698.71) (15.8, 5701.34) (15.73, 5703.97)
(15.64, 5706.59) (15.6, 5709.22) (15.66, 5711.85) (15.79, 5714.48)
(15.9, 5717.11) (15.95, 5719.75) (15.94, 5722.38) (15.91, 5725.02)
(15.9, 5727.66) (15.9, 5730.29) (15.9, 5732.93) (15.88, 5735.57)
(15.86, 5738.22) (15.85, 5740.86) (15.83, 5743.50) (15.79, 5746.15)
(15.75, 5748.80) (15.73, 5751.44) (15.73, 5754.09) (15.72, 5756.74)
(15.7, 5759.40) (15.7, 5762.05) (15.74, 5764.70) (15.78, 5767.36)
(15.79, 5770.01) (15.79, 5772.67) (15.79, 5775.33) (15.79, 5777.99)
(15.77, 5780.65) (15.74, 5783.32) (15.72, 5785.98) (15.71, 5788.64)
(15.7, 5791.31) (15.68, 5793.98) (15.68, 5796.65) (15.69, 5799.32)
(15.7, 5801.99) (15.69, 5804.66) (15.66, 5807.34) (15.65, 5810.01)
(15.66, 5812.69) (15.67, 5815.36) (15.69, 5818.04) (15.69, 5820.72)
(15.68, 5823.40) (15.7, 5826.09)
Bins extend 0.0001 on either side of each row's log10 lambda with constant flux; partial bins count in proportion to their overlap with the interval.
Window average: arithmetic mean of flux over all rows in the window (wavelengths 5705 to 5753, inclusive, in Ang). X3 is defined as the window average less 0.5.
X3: 15.32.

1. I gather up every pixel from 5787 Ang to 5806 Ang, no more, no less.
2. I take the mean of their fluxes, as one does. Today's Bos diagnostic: 15.7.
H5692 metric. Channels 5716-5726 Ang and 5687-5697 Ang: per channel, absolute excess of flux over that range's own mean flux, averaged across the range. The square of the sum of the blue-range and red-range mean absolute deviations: 0.0011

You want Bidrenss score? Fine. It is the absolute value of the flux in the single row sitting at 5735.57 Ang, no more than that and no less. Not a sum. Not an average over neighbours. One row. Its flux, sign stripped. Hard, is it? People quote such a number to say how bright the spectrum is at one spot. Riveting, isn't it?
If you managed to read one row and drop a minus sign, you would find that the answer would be 15.9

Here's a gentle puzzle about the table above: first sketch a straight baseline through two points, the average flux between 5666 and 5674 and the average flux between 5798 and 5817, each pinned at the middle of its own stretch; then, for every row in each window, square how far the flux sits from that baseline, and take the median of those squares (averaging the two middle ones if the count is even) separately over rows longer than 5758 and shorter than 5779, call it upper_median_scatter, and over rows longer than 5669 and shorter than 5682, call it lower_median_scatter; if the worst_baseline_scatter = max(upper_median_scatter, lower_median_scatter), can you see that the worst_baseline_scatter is 0.001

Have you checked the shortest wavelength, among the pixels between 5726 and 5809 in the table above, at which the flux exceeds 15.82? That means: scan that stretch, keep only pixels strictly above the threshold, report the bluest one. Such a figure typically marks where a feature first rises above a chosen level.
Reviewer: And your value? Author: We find 5727.66 Ang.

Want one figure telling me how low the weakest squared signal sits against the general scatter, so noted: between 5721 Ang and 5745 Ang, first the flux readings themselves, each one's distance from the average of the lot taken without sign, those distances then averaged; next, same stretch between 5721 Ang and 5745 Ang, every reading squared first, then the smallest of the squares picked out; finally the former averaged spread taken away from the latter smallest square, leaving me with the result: 251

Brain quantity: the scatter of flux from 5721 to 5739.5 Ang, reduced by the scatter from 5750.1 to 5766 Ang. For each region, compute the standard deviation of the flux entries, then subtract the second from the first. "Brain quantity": 0.008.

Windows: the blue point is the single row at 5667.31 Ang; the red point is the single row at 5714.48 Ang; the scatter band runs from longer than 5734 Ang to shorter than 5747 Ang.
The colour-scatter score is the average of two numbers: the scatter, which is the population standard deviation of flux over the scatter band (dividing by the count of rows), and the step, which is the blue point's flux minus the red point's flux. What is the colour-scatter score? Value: 0.10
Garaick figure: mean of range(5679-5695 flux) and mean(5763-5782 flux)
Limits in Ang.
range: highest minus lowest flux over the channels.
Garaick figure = 7.92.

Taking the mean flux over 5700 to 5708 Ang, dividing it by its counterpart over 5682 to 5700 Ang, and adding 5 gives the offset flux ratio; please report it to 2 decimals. 5.99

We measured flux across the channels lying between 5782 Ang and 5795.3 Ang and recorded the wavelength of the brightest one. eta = 5783.32 Ang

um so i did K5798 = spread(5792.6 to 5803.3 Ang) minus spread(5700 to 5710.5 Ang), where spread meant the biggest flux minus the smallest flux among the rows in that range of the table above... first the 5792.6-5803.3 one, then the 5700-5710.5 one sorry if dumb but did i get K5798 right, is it -0.180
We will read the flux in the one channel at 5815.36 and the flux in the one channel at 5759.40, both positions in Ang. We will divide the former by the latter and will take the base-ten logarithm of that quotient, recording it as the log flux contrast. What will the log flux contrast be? -0.001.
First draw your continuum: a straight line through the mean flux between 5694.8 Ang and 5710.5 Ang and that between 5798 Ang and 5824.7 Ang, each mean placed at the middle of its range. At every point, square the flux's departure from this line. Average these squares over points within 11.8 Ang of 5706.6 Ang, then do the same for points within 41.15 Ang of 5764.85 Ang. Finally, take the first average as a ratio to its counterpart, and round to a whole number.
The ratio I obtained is 1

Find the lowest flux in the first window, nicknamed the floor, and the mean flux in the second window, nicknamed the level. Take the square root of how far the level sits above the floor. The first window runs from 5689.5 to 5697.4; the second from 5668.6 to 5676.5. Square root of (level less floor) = 0.38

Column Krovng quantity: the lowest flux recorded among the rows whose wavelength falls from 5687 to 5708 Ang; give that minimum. 15.64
